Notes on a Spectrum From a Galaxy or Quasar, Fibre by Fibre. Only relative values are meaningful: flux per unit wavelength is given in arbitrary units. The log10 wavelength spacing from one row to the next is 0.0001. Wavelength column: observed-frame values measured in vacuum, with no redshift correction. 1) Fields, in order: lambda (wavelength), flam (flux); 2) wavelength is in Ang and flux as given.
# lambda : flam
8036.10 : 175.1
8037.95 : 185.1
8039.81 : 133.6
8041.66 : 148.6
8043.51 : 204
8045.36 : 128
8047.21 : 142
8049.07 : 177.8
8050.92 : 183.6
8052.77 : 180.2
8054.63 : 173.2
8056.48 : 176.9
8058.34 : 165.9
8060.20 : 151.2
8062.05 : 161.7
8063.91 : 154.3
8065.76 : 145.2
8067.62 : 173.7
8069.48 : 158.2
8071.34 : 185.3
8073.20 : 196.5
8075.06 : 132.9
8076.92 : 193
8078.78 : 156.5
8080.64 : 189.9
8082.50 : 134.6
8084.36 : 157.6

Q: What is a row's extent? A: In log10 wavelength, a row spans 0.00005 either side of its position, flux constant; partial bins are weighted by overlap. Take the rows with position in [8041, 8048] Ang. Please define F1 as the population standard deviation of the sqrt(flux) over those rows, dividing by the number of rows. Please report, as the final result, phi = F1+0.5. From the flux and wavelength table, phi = 1.62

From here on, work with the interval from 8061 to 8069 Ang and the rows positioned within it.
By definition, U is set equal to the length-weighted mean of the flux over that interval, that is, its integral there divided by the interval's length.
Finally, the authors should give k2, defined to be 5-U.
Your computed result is -154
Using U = 159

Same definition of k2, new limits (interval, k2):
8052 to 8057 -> -172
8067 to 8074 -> -173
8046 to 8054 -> -164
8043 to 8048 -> -150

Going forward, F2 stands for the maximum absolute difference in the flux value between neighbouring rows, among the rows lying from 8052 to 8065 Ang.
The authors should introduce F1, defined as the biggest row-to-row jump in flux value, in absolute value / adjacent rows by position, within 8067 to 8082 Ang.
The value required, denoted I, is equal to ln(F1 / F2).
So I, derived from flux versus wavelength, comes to 1.5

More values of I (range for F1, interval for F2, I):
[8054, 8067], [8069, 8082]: -1.5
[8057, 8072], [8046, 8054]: -0.2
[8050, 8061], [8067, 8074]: -0.6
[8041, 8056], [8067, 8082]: 0.2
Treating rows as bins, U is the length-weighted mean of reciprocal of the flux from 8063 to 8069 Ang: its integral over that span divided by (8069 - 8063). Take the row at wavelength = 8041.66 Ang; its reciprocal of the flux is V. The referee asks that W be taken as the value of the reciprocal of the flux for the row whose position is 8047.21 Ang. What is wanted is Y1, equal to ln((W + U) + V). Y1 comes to -3.90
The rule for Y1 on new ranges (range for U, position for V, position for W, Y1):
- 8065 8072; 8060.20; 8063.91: -3.95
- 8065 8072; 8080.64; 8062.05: -4.04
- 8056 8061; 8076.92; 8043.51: -4.12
